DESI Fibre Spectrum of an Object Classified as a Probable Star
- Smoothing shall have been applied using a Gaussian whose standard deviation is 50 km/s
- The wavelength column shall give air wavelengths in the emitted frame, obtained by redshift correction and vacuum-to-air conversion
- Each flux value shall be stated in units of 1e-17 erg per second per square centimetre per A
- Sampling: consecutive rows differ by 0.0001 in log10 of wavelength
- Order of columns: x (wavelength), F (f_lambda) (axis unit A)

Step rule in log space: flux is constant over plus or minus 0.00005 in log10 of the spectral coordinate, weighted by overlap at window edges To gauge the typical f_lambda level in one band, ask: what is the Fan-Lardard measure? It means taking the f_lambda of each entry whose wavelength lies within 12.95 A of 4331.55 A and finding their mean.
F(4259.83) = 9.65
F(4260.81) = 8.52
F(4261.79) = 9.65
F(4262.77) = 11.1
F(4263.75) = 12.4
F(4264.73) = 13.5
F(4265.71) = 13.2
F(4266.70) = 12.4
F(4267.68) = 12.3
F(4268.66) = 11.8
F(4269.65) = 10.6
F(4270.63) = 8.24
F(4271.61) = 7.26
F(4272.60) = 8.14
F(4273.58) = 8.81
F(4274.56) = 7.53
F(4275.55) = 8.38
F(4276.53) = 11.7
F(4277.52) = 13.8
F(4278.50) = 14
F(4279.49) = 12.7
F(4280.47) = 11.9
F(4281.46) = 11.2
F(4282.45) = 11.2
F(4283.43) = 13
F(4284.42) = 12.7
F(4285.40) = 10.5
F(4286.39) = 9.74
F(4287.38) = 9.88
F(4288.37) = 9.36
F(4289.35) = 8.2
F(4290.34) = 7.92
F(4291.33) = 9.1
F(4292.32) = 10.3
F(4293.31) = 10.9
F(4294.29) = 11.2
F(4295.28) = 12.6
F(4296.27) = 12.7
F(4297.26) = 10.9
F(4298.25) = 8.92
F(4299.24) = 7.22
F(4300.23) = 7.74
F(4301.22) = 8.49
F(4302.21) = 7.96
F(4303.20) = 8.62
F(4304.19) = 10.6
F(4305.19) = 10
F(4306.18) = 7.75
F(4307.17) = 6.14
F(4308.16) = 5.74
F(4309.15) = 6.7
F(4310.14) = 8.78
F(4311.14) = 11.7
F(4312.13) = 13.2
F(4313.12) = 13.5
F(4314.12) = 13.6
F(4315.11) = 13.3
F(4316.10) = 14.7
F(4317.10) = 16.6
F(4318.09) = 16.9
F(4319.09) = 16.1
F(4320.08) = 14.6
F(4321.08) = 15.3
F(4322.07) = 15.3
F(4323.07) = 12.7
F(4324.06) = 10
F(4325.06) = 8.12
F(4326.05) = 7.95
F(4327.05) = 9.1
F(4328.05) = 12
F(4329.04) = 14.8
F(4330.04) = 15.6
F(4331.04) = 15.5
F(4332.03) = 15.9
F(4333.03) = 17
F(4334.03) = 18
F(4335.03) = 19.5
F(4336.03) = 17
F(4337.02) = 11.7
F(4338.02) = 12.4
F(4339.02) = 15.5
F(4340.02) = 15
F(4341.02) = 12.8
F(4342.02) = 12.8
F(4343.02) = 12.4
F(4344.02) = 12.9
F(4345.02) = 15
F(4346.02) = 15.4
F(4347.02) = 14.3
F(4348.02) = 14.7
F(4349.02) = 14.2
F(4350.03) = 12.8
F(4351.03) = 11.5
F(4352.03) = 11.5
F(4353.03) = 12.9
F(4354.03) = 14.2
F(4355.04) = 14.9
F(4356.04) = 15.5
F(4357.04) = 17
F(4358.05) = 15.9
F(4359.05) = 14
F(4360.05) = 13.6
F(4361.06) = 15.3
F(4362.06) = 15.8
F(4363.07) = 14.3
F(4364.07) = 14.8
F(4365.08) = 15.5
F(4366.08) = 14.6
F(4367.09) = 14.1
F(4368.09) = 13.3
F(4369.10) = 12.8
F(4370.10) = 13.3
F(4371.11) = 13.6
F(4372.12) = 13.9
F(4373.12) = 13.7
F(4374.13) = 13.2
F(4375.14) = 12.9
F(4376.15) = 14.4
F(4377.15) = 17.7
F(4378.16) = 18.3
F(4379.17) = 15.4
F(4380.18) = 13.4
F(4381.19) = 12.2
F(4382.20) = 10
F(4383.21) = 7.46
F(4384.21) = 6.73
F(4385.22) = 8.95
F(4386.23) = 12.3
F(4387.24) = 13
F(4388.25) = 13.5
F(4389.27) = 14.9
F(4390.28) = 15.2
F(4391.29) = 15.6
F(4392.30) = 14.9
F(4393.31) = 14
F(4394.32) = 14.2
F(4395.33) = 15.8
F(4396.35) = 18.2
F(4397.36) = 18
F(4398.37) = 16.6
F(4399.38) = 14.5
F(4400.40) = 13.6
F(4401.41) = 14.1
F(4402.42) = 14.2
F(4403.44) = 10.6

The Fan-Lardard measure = 13.8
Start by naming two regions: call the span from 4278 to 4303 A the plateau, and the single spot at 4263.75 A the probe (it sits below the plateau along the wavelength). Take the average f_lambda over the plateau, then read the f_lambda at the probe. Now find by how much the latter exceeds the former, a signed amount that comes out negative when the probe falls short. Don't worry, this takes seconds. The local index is 2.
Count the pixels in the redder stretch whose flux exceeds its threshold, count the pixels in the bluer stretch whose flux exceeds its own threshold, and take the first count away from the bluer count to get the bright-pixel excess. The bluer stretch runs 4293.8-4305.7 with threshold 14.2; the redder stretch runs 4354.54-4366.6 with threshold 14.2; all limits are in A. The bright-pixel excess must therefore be -10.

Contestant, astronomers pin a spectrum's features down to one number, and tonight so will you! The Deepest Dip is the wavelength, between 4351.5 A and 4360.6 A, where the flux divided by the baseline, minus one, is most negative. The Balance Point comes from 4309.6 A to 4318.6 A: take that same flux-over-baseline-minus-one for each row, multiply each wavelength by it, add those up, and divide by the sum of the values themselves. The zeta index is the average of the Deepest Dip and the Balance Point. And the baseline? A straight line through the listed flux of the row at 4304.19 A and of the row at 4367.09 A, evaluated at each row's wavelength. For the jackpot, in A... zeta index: 4334.1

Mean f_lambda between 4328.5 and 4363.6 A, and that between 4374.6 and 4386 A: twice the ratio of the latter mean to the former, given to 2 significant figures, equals 1.7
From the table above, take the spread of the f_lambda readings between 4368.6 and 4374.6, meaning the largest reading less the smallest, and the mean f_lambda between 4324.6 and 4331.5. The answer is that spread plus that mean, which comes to 13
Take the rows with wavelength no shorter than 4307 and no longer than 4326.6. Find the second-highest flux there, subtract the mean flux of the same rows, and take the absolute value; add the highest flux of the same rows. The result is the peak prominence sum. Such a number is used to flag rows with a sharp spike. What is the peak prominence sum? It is 21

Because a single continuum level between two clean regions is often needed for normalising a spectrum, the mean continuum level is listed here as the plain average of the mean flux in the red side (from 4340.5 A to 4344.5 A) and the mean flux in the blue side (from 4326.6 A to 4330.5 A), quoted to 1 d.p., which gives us 12.8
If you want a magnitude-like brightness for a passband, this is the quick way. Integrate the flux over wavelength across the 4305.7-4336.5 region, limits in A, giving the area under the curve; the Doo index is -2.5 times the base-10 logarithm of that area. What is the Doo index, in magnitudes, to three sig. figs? -6.51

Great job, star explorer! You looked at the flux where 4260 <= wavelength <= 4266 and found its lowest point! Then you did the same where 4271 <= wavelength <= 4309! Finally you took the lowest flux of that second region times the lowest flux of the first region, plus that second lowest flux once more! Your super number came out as 55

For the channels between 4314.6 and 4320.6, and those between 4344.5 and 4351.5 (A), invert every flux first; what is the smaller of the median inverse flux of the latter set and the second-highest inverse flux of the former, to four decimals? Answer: 0.0685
